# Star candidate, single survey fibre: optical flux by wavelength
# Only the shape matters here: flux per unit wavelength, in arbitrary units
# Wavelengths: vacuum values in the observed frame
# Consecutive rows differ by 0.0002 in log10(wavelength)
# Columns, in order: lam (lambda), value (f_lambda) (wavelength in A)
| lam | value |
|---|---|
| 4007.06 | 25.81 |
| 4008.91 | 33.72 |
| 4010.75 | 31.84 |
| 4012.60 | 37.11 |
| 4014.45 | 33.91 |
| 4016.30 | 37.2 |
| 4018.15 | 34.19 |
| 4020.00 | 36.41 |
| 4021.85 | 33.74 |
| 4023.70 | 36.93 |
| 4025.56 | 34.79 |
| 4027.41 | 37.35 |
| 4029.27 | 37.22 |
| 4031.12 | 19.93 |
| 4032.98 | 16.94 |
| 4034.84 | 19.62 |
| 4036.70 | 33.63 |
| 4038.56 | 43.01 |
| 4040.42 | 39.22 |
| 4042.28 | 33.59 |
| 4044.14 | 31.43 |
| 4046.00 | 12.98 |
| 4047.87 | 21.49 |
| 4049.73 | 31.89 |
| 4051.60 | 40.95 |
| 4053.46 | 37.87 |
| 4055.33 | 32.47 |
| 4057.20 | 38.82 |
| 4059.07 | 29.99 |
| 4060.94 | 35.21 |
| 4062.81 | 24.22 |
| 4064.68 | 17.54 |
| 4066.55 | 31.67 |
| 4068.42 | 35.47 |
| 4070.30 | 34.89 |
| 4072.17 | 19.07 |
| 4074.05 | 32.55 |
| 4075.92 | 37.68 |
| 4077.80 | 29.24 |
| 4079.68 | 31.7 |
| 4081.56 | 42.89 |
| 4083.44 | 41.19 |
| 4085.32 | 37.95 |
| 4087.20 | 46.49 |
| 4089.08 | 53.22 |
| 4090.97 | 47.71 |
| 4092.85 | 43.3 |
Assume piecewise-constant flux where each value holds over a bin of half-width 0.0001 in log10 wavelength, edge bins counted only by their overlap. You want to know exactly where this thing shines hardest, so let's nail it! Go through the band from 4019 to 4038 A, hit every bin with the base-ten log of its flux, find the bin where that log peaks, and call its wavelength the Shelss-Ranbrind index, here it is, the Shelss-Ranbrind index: 4027.41 A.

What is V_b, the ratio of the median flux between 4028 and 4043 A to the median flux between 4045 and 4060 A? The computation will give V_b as 1.04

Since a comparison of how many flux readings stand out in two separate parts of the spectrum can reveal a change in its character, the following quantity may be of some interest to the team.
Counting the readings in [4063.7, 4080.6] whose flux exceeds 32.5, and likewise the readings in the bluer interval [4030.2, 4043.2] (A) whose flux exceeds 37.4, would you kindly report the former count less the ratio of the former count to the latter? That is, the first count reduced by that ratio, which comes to 2.0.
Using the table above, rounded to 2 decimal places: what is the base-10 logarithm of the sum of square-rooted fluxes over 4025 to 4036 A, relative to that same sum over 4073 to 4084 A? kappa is -0.06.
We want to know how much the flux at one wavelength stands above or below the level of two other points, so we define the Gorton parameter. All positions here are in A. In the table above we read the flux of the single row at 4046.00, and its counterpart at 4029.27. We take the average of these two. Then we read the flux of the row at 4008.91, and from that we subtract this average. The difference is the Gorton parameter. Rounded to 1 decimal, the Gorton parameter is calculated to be 8.6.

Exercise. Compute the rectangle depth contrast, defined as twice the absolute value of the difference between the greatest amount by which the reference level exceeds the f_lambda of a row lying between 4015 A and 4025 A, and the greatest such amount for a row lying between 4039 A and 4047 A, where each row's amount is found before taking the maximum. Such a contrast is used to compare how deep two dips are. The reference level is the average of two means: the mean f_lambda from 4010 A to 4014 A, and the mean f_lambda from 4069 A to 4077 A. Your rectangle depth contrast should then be 42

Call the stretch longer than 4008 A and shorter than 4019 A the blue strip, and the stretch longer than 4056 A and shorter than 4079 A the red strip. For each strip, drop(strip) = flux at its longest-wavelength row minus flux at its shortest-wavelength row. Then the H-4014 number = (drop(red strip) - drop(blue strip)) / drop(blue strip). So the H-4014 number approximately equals -21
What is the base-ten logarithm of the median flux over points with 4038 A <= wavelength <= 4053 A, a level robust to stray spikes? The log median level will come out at 1.52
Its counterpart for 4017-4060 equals 1.53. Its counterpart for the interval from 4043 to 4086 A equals 1.51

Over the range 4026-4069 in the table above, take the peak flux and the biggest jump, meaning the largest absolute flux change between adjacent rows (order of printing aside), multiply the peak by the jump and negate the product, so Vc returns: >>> -794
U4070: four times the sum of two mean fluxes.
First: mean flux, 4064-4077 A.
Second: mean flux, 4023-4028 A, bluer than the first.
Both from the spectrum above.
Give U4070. 265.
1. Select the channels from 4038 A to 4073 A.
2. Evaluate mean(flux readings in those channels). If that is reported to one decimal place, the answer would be 31.1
